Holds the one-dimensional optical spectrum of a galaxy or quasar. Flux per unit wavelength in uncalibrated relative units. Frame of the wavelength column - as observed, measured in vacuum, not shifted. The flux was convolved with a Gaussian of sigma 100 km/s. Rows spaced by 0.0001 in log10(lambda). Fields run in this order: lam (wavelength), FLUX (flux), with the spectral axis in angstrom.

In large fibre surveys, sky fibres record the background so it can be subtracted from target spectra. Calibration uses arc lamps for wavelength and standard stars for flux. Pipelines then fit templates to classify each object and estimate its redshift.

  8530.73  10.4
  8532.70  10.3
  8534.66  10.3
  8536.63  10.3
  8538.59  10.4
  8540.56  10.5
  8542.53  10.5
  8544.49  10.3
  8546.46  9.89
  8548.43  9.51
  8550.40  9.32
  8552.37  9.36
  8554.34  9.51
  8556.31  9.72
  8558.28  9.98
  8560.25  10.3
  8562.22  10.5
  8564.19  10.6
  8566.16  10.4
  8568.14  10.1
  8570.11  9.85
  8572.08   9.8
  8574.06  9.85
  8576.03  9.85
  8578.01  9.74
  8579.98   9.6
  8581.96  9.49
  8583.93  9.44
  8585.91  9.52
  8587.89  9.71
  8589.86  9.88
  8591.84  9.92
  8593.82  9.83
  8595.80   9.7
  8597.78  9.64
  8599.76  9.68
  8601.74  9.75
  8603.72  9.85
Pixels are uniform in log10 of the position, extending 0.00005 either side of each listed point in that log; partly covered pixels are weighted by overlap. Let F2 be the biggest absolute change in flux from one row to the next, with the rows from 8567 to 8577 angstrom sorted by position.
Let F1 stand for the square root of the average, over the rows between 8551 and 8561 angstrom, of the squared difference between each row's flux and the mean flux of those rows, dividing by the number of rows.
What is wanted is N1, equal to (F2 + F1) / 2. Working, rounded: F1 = 0.34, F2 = 0.250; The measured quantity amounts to 0.29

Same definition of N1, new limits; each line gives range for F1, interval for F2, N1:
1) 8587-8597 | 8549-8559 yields 0.17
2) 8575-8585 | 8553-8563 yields 0.24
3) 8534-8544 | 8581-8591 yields 0.14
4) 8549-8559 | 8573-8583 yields 0.19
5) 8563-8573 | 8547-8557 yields 0.26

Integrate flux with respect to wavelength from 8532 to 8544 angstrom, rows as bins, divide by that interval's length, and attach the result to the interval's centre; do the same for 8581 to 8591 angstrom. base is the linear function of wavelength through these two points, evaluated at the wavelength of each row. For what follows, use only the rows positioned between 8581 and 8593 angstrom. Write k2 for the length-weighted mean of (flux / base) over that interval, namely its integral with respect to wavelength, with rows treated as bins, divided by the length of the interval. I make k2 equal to 1.01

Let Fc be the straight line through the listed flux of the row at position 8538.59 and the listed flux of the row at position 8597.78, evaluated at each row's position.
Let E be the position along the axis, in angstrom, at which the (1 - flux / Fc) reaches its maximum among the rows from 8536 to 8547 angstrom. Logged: 8546.46 angstrom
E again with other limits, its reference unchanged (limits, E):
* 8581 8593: 8583.93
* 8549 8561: 8550.40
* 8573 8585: 8583.93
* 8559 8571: 8570.11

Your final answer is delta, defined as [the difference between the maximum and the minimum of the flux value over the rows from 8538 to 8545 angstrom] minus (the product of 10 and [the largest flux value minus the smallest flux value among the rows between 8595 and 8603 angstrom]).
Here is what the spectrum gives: -0.9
